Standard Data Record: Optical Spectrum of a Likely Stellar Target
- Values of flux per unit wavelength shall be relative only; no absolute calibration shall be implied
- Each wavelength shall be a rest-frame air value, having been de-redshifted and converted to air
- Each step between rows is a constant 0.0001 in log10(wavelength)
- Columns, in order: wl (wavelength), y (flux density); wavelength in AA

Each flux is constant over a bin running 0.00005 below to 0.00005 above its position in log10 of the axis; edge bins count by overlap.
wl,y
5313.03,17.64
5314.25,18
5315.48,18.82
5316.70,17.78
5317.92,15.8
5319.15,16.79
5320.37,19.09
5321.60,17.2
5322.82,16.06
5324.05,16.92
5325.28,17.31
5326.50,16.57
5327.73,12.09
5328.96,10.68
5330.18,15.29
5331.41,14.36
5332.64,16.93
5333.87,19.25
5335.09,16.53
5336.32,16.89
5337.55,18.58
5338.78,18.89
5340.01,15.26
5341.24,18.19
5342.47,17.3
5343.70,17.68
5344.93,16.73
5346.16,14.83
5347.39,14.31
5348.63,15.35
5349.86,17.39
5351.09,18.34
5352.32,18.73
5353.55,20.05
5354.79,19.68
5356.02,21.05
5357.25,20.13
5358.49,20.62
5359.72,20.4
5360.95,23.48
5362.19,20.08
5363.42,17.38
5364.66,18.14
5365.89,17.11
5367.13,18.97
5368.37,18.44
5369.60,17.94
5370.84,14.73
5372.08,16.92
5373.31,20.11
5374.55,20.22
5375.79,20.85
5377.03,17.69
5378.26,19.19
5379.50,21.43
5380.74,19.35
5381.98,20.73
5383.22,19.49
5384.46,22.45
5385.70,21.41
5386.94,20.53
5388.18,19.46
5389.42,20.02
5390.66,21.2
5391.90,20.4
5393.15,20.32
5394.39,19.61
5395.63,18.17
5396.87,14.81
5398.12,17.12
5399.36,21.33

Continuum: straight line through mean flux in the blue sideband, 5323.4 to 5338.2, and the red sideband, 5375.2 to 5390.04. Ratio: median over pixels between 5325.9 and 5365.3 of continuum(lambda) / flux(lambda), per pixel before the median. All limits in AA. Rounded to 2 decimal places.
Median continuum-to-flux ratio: 0.96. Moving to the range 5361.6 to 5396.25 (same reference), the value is 1.03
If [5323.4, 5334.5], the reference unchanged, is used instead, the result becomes 0.95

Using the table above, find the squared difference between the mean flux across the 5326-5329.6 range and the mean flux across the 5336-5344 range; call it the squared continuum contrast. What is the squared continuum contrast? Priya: 20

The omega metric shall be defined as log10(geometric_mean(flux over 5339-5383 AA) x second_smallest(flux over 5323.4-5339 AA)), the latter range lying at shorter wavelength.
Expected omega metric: 2.35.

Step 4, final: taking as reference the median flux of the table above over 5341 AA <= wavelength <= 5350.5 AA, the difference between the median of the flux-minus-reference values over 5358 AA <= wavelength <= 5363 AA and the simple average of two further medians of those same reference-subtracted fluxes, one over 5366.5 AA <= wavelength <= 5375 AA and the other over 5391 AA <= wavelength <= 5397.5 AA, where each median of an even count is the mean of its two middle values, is 1.5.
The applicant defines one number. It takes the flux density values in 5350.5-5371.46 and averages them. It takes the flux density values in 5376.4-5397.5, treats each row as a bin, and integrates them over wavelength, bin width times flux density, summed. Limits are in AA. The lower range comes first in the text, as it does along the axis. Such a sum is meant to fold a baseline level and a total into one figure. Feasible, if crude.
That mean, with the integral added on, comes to 436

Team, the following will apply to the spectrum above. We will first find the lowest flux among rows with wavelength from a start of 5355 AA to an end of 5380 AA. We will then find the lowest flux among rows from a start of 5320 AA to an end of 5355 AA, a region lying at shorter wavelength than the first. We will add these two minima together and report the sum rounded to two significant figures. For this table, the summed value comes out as 25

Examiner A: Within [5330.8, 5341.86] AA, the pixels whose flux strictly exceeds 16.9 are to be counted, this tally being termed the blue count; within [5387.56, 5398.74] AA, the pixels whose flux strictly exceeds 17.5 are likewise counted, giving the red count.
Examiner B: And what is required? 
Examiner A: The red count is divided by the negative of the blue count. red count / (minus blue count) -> -1.4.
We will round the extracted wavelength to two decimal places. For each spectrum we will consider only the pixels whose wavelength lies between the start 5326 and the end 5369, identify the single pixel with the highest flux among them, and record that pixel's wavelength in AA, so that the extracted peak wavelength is 5360.95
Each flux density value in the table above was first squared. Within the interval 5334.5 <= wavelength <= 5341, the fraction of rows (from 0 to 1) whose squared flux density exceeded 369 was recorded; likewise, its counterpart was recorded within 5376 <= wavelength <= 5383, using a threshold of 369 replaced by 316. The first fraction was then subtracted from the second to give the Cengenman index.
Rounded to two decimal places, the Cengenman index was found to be 0.80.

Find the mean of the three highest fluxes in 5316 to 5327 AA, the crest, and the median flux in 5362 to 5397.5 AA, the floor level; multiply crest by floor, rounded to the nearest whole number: 352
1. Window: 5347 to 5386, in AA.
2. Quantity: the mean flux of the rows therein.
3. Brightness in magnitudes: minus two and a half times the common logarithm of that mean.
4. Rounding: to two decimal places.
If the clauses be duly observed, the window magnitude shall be -3.20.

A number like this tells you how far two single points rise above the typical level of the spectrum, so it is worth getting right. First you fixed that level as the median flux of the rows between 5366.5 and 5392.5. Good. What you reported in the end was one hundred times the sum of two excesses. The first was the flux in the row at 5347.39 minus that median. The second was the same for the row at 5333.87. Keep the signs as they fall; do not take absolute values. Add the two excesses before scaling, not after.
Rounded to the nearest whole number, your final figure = -648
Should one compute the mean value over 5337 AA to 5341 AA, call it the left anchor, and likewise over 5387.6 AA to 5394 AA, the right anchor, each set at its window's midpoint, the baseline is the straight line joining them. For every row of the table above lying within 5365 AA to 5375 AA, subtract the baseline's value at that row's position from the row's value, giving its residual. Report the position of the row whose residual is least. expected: 5370.84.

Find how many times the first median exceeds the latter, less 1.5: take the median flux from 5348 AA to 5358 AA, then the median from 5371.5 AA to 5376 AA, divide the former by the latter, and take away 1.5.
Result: -0.55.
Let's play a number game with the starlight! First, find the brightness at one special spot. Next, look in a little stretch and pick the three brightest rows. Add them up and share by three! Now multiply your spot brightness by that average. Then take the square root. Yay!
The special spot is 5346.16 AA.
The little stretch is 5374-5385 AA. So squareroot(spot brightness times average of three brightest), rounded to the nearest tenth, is 17.9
